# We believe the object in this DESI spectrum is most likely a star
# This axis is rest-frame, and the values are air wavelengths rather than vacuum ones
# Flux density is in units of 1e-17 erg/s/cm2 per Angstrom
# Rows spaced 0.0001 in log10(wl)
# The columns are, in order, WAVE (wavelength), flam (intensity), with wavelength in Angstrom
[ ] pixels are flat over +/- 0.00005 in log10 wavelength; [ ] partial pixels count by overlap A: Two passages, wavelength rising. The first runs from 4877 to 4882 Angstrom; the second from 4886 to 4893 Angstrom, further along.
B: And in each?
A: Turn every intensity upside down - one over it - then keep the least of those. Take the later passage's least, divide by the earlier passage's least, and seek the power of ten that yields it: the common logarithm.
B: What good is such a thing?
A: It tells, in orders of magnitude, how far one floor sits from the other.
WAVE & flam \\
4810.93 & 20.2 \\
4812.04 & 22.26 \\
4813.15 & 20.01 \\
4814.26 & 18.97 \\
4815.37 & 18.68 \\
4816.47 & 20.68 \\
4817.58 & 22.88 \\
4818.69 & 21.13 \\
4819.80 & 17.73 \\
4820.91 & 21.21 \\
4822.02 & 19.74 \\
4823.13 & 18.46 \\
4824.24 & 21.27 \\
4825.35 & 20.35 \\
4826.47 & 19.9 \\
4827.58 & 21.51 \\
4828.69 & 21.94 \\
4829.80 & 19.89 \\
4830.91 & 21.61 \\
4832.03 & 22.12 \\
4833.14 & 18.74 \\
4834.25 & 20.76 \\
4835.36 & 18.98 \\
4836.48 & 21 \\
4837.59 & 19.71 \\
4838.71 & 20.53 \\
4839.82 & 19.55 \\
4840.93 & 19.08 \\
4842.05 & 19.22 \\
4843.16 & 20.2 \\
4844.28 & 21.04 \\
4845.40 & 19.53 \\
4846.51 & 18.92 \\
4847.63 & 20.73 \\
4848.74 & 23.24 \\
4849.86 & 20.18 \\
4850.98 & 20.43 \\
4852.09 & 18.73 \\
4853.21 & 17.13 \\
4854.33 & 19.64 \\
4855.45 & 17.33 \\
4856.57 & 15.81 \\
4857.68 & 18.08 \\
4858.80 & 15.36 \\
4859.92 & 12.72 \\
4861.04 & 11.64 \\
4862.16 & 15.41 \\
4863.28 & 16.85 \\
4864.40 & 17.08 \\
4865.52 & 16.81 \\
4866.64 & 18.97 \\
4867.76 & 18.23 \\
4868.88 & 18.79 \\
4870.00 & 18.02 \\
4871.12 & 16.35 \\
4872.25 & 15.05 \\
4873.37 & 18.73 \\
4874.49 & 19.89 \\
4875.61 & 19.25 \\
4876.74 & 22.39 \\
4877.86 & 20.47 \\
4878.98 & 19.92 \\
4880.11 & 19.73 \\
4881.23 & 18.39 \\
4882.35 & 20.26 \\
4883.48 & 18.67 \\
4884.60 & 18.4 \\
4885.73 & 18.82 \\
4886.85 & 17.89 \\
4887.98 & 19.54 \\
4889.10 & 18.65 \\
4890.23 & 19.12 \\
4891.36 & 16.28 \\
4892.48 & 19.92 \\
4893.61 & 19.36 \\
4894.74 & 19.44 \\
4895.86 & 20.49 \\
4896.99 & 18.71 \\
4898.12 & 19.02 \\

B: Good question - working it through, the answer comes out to 0.012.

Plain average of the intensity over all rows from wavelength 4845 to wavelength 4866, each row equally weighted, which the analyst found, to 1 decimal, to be 17.7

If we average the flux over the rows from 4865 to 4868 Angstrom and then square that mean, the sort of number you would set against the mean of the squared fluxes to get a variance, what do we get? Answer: 324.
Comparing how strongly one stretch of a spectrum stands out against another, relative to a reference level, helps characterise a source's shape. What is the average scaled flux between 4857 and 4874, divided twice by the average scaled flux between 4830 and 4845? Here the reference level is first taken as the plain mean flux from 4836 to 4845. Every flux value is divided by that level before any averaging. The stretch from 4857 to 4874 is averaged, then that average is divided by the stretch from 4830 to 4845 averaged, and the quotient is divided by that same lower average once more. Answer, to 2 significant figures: 0.81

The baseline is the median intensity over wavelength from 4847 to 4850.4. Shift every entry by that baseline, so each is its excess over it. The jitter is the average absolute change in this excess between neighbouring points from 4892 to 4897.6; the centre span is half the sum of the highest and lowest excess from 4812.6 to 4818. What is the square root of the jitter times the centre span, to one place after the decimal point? 0.2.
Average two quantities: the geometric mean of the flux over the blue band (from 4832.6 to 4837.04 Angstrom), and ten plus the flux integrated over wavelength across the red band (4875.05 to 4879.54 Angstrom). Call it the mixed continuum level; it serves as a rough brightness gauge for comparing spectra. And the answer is 61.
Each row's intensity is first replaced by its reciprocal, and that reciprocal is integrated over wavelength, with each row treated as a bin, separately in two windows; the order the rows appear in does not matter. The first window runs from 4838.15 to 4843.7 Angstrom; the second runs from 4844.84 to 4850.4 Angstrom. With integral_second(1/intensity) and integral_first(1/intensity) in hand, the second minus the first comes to -0.01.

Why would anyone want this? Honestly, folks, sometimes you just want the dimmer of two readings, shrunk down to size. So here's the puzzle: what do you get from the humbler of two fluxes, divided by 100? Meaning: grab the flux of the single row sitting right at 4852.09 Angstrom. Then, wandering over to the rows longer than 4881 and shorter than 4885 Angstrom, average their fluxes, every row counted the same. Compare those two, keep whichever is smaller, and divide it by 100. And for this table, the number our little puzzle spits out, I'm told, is 0.187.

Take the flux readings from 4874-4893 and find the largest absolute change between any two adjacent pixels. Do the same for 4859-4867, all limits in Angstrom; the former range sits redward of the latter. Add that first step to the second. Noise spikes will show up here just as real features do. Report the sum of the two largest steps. 7.41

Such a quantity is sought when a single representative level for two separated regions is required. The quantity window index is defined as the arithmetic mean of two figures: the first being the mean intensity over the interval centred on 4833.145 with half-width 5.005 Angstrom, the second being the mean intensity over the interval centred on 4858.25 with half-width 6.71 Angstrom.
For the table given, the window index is 18.4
